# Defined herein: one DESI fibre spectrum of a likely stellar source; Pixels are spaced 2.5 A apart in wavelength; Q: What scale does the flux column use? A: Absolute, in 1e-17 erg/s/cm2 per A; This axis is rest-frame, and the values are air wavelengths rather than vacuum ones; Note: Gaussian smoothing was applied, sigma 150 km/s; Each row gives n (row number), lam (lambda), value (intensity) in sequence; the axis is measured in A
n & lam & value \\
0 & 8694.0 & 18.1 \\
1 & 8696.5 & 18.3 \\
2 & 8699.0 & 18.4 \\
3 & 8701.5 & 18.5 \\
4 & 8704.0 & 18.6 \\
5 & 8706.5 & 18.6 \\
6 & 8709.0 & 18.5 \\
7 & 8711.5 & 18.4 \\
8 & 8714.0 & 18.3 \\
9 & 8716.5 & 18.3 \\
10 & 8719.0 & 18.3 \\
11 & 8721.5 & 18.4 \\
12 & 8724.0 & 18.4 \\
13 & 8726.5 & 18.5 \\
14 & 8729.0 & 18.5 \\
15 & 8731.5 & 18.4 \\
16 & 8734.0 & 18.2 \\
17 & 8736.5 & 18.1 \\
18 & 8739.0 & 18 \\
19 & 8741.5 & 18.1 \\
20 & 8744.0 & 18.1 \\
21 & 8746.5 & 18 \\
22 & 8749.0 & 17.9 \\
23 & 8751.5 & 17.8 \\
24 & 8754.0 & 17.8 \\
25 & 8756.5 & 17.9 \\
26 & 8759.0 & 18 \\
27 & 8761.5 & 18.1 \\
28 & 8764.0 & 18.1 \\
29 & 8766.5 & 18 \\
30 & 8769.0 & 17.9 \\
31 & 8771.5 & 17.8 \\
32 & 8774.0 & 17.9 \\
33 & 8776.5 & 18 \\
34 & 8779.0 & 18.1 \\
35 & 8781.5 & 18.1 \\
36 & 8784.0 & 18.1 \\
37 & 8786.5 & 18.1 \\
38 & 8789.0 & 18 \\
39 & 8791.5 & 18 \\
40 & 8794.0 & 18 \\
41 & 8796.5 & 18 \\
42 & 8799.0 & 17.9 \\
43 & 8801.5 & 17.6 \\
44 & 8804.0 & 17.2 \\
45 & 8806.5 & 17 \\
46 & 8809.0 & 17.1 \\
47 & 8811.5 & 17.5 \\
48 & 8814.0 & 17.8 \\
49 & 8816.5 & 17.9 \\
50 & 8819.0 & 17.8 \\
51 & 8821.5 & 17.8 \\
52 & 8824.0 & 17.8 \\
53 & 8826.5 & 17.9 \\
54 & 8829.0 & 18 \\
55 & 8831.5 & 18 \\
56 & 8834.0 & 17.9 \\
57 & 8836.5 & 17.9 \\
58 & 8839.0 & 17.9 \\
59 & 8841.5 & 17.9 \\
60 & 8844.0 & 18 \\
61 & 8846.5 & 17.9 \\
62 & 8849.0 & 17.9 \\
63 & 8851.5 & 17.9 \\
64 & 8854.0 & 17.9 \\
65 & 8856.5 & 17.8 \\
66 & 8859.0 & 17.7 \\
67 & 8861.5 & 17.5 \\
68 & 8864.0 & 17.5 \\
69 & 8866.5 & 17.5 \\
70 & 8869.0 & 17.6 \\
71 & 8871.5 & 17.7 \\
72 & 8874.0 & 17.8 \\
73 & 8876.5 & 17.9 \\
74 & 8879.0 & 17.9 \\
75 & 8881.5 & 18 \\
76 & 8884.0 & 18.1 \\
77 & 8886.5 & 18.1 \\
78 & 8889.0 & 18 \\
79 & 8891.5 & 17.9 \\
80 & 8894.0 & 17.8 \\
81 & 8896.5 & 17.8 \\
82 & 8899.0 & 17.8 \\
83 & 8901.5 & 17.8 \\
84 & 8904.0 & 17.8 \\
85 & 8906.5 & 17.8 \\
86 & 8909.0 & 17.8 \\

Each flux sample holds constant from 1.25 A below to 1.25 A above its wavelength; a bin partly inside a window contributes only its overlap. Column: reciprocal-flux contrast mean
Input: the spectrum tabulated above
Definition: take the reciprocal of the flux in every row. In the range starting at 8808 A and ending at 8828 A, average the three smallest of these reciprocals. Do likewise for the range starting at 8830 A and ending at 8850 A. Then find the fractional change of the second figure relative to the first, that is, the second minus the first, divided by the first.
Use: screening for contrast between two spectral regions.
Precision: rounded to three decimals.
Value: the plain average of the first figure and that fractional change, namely 0.025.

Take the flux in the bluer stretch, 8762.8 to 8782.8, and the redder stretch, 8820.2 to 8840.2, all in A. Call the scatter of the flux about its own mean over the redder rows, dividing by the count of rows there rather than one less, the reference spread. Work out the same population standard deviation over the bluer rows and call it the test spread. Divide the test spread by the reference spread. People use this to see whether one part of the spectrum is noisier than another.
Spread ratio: 1.5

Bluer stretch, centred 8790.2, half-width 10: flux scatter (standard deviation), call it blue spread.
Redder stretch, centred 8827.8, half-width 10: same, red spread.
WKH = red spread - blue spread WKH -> 0.01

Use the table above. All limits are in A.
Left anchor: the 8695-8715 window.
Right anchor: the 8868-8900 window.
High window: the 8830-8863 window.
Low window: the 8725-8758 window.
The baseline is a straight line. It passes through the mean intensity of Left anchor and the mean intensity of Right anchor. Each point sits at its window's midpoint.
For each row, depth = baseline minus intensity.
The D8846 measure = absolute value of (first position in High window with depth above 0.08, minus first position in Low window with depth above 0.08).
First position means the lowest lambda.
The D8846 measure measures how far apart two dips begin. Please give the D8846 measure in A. 100.0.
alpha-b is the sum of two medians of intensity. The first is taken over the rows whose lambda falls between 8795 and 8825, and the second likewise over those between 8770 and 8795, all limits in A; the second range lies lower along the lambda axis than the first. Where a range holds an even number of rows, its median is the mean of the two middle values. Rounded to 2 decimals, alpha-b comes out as 35.80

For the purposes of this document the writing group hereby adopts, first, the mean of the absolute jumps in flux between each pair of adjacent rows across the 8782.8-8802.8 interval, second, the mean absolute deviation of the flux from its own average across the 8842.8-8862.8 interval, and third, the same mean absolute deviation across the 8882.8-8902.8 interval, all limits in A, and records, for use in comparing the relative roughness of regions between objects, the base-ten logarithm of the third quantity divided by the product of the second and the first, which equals 1.13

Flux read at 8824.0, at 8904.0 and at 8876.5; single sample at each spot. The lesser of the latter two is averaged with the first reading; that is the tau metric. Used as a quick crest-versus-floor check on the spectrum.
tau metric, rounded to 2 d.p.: 17.80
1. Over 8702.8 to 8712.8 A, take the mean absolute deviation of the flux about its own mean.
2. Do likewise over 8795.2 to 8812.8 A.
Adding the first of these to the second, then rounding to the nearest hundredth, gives 0.39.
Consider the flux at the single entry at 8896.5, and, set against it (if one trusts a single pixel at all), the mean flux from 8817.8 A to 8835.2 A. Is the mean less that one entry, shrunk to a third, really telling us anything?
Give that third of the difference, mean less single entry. 0.029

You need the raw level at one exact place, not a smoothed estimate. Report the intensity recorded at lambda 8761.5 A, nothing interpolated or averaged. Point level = 18.1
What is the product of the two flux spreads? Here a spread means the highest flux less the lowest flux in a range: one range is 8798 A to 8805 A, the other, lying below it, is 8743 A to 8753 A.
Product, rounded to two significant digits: 0.21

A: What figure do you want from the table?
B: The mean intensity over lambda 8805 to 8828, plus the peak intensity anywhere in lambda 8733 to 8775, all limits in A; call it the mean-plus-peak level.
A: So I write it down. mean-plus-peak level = 35.8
